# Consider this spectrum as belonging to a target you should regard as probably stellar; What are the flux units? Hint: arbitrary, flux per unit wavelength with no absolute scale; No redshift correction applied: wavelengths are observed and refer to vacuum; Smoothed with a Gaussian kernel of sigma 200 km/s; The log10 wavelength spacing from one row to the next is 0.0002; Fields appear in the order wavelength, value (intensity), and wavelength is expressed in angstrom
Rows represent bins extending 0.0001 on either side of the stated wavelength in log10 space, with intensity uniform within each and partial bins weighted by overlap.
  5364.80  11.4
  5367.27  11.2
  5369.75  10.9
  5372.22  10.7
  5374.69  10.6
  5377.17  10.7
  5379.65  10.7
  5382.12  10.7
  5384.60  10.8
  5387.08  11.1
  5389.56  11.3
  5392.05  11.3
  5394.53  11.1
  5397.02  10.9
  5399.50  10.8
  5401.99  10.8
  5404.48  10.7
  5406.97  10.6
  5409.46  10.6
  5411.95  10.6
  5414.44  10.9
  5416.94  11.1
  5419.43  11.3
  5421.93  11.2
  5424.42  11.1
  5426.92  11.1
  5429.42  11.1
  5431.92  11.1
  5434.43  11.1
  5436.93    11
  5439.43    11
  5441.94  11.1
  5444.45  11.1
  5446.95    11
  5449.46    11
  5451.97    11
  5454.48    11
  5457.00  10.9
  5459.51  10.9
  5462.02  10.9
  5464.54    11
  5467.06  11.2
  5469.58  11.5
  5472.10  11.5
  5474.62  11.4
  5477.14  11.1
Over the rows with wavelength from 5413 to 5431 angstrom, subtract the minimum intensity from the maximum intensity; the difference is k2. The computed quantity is 0.40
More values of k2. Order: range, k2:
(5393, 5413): 0.50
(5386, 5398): 0.40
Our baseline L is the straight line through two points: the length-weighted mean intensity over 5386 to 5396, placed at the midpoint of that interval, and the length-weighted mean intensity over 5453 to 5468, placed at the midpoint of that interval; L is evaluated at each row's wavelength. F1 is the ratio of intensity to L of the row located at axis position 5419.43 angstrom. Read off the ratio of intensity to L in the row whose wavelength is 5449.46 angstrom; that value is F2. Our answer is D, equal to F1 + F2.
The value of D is 2.02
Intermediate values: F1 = 1.02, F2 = 1.00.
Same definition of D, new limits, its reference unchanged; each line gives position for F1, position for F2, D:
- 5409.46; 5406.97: 1.90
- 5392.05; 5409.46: 1.96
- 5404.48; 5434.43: 1.96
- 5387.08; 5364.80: 2.00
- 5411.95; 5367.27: 1.95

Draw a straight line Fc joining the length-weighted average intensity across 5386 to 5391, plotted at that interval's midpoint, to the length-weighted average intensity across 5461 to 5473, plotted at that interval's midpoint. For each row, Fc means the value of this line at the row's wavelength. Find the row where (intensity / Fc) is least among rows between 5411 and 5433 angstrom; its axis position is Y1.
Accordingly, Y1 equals 5411.95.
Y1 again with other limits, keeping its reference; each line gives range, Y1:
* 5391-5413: 5411.95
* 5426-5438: 5436.93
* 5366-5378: 5374.69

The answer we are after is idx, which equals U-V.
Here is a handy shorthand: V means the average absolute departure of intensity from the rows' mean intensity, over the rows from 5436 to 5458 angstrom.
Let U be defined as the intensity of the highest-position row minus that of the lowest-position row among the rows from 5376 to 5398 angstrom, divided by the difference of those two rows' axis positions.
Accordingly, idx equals -0.029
